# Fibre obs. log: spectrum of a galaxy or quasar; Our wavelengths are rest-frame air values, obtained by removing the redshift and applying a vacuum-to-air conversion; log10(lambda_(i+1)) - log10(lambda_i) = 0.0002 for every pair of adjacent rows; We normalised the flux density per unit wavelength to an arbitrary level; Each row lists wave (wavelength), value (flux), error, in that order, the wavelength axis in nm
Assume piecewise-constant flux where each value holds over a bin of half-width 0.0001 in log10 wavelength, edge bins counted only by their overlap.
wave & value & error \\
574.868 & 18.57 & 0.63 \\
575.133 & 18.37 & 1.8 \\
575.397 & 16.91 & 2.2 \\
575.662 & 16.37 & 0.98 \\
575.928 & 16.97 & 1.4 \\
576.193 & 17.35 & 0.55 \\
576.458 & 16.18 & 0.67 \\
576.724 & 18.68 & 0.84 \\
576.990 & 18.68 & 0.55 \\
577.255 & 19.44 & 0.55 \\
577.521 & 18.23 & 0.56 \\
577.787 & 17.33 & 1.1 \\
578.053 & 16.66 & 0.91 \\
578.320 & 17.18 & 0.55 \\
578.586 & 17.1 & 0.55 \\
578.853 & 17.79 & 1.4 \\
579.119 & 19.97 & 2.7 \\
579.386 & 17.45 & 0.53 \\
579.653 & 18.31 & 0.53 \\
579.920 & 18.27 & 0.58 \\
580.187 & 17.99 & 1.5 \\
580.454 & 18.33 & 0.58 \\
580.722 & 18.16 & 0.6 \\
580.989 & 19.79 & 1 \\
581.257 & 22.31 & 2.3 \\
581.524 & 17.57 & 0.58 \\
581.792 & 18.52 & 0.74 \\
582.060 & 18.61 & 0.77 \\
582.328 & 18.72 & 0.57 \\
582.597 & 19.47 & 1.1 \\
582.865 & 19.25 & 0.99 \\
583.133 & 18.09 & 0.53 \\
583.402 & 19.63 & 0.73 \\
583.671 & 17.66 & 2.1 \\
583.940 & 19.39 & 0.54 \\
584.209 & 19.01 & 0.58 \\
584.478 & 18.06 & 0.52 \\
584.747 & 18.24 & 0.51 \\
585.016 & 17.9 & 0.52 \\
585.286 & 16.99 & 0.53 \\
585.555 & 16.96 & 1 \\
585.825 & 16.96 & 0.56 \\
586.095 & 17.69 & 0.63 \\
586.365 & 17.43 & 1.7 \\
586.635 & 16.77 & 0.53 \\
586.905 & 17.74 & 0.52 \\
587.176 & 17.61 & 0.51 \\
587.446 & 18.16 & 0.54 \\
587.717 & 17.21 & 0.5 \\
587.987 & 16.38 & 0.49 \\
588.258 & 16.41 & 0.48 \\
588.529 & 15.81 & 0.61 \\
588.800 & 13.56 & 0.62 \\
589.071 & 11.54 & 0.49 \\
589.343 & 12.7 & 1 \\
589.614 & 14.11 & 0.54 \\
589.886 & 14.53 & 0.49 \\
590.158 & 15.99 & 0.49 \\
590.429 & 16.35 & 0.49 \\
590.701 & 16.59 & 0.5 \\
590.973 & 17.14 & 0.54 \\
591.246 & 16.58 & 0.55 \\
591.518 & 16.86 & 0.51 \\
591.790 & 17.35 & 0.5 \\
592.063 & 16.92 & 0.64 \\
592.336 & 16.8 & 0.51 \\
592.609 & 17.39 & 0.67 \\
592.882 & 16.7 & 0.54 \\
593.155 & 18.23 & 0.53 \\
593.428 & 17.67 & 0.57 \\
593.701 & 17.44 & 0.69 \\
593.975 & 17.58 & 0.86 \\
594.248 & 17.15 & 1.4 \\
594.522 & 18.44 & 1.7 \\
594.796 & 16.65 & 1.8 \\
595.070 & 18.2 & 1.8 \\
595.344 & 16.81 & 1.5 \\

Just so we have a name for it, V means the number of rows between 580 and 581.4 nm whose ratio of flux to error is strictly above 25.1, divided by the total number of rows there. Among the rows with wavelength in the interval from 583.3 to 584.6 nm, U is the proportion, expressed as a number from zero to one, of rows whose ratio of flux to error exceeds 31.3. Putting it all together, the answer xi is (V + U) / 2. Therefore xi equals 0.5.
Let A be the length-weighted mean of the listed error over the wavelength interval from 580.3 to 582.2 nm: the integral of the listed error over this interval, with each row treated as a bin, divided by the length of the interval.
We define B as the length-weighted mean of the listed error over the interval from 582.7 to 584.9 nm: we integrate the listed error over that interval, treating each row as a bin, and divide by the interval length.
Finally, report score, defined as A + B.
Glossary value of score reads 1.76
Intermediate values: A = 0.94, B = 0.81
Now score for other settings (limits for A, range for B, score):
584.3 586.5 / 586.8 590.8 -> 1.30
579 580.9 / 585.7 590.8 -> 1.61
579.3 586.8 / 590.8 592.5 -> 1.38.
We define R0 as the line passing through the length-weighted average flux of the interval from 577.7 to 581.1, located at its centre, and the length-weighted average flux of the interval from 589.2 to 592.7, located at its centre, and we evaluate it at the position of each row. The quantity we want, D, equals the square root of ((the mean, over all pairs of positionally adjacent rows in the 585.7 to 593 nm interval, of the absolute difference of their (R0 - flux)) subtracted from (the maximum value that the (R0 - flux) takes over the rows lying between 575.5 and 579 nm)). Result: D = 1.3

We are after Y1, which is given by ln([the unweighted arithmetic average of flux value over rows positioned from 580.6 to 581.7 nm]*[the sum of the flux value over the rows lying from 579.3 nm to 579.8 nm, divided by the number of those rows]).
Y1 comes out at 5.85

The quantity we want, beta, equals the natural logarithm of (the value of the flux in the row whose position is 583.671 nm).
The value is 2.87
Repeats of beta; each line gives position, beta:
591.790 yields 2.85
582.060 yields 2.92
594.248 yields 2.84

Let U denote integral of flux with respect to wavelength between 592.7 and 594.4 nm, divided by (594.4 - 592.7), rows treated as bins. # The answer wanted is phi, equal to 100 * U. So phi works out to 1747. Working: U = 17.5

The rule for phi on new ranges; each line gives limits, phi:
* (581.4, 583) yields 1870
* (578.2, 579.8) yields 1798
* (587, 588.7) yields 1688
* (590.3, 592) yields 1682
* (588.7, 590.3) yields 1376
